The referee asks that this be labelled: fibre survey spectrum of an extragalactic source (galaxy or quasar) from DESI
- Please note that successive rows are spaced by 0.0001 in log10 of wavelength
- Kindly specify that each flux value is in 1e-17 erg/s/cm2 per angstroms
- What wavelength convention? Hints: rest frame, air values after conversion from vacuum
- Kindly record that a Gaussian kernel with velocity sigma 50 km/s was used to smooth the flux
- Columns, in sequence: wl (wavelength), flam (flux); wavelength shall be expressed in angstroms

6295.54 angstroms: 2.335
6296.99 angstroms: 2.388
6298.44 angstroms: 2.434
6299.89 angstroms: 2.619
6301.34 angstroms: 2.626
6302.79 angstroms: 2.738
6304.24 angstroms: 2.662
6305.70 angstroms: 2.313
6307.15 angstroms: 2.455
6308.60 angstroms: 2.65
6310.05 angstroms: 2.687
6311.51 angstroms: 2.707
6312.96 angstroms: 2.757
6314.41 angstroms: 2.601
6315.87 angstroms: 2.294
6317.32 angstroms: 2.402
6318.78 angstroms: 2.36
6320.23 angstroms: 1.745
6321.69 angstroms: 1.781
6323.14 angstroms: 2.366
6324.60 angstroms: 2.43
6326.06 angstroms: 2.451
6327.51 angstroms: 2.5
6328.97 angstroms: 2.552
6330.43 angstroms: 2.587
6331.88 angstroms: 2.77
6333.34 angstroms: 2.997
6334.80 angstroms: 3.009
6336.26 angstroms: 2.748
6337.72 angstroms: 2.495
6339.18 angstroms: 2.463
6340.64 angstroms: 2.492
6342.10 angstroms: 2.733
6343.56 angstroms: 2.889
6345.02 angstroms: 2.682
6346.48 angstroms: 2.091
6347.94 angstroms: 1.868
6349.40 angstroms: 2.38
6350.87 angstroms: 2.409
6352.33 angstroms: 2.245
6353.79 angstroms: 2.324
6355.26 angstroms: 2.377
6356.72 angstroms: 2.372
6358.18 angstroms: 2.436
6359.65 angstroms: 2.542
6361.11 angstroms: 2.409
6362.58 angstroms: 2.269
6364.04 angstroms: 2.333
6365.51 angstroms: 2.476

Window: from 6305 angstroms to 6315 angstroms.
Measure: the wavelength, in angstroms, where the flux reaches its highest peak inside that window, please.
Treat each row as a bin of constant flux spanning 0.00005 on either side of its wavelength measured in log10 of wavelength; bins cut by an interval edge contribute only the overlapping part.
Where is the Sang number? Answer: 6312.96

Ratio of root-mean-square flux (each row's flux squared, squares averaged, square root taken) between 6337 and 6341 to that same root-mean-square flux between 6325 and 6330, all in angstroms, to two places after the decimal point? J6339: 0.99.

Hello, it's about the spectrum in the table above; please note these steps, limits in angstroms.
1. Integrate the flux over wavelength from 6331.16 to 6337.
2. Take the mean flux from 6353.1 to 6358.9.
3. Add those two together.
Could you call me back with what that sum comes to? 19.2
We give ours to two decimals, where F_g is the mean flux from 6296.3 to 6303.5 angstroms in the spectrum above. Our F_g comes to 2.56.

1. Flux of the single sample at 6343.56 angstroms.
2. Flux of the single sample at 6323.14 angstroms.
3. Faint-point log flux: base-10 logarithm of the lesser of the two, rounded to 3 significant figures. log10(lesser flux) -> 0.374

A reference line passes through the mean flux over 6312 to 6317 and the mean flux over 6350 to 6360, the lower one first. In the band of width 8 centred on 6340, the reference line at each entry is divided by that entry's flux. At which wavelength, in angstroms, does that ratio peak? 6339.18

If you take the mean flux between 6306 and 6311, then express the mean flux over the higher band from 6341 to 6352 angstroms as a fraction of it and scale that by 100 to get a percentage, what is 94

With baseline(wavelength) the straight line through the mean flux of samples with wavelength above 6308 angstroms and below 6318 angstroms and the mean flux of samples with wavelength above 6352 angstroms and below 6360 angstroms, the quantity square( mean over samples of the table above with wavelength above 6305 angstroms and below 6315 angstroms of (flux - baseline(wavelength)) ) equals 0.000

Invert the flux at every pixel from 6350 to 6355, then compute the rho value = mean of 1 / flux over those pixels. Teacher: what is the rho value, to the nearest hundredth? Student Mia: 0.43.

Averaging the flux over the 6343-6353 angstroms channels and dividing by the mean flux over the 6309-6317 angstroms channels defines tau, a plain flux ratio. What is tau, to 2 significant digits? 0.91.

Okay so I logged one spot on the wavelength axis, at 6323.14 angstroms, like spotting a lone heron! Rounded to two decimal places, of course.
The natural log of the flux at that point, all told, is 0.86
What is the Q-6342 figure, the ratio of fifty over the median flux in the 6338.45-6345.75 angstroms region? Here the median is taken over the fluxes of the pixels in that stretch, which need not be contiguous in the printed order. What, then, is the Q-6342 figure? 18.6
